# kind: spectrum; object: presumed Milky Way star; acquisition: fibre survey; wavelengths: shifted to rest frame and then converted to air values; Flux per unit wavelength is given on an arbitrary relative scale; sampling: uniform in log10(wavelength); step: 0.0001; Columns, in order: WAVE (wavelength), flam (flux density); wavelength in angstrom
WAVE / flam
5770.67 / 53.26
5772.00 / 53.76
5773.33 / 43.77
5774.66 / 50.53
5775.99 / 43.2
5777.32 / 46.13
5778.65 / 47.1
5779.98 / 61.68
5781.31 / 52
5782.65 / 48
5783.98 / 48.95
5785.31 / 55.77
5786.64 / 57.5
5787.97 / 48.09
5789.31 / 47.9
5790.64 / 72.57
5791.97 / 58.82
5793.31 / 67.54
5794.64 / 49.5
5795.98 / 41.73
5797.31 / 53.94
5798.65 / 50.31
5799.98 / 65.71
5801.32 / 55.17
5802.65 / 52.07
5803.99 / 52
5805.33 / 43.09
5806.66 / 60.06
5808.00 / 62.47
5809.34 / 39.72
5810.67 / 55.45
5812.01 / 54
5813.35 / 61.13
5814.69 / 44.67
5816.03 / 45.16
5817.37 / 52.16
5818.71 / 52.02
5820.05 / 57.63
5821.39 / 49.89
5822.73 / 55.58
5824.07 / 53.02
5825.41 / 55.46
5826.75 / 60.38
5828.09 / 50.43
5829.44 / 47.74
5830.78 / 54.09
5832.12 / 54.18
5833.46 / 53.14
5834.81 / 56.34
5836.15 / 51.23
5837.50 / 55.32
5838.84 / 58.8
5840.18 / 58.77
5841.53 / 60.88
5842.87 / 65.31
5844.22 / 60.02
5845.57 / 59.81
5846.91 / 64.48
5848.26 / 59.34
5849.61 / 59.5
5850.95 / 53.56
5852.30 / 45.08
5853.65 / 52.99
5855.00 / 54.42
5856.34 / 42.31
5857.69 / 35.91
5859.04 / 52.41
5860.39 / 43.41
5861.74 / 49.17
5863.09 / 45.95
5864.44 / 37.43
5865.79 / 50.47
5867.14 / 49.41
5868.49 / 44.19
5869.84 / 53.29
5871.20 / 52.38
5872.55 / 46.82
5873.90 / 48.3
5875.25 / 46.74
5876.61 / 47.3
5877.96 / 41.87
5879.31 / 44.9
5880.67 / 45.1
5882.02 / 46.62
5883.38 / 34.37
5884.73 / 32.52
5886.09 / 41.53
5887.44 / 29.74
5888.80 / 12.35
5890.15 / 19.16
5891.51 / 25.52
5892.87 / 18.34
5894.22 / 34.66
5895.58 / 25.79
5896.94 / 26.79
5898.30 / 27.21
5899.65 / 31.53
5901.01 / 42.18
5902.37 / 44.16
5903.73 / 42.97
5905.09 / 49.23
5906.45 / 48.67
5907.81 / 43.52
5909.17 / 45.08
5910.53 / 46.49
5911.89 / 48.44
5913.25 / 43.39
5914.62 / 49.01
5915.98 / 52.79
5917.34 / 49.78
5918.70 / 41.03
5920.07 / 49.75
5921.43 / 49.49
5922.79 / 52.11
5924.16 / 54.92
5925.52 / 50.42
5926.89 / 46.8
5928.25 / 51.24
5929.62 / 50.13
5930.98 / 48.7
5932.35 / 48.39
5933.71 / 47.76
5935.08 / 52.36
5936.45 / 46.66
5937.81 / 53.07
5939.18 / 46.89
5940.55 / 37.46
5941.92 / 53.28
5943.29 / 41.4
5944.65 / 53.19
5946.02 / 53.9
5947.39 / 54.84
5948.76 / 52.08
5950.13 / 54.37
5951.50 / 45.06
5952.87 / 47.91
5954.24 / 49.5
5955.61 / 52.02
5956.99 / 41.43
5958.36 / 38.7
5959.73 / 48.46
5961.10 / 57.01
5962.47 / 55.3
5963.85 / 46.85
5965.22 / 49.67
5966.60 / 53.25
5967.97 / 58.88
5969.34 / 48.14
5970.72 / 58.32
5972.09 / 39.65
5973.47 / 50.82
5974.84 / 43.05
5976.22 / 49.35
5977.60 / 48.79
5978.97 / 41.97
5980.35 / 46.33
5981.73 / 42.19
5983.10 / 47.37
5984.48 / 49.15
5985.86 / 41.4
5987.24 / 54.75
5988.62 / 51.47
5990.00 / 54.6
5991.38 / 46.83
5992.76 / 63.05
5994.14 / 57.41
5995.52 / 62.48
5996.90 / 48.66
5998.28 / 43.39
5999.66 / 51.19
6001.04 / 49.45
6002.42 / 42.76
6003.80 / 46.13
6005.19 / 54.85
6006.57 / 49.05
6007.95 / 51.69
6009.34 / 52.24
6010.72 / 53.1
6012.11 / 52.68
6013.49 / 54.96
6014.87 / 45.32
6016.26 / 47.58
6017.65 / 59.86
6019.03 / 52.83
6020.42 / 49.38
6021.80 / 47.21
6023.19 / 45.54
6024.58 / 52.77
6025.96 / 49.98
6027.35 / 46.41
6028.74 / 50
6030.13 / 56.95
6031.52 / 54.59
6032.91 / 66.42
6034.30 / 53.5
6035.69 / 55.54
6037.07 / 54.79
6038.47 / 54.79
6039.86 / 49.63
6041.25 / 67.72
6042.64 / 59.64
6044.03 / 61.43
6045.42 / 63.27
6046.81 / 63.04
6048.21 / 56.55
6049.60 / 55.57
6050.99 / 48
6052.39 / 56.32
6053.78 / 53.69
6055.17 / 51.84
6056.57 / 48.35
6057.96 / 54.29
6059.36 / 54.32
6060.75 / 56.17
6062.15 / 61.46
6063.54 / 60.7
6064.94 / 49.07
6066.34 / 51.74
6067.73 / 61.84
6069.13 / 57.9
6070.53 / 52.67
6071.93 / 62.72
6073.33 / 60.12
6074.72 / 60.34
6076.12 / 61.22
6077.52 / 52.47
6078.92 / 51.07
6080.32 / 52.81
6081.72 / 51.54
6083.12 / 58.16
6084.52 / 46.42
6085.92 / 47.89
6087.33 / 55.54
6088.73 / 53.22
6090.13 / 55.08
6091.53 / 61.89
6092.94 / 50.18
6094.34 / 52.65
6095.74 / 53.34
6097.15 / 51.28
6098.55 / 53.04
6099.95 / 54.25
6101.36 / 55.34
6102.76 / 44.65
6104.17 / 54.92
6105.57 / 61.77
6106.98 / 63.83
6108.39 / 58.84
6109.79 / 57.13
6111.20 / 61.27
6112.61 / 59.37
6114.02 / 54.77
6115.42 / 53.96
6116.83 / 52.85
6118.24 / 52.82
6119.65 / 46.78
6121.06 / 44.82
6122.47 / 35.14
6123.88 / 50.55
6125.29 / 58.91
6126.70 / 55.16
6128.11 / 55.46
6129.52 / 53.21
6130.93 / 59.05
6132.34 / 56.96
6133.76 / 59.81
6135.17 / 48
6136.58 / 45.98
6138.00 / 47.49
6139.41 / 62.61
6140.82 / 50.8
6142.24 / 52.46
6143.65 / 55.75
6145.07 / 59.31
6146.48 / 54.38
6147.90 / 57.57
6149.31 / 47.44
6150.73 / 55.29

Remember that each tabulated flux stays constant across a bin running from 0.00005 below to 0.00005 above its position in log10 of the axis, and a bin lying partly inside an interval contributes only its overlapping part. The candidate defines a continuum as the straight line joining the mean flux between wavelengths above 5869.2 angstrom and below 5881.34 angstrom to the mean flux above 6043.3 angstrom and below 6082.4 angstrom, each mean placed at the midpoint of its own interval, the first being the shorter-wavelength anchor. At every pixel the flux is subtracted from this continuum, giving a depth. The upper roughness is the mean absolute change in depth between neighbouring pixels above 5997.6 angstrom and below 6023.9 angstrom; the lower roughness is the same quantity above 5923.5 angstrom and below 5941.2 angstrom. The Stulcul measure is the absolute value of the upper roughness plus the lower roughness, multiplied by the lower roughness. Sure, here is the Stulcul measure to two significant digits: 34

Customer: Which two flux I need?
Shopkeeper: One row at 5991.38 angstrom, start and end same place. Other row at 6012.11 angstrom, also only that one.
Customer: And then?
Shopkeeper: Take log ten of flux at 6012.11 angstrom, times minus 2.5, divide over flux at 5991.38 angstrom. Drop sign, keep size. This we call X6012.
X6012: 0.092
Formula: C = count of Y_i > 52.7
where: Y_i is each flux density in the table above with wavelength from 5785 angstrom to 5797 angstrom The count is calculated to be 5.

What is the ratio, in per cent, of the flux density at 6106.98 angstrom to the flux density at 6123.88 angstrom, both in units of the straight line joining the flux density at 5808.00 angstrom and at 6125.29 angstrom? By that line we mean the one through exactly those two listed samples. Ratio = 126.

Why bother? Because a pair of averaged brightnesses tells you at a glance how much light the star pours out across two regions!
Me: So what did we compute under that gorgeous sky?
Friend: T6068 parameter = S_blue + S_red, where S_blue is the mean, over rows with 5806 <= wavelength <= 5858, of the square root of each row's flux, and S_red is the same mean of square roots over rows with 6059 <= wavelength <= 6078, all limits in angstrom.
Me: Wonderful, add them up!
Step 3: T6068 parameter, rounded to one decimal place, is 14.9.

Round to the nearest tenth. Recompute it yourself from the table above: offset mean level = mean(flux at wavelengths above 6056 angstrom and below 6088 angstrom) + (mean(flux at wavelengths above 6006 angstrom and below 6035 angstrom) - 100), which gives 7.2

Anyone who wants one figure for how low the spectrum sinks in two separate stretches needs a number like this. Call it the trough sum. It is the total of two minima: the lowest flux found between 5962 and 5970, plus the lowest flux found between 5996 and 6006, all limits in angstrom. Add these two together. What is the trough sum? 90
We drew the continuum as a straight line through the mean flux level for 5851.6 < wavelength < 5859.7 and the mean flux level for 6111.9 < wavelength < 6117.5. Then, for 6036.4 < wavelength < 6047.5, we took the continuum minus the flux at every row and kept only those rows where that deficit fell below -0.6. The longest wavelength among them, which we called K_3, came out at 6046.81 angstrom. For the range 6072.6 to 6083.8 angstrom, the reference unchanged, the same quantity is 6083.12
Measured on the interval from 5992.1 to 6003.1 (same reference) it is 5995.52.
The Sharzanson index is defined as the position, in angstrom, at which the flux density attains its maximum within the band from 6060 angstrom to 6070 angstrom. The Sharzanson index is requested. 6067.73 angstrom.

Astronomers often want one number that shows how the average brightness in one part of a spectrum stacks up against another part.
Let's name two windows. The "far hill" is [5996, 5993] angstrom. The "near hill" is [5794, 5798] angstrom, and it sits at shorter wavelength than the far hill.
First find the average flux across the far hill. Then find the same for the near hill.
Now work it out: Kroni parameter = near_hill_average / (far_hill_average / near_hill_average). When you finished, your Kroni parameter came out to 39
